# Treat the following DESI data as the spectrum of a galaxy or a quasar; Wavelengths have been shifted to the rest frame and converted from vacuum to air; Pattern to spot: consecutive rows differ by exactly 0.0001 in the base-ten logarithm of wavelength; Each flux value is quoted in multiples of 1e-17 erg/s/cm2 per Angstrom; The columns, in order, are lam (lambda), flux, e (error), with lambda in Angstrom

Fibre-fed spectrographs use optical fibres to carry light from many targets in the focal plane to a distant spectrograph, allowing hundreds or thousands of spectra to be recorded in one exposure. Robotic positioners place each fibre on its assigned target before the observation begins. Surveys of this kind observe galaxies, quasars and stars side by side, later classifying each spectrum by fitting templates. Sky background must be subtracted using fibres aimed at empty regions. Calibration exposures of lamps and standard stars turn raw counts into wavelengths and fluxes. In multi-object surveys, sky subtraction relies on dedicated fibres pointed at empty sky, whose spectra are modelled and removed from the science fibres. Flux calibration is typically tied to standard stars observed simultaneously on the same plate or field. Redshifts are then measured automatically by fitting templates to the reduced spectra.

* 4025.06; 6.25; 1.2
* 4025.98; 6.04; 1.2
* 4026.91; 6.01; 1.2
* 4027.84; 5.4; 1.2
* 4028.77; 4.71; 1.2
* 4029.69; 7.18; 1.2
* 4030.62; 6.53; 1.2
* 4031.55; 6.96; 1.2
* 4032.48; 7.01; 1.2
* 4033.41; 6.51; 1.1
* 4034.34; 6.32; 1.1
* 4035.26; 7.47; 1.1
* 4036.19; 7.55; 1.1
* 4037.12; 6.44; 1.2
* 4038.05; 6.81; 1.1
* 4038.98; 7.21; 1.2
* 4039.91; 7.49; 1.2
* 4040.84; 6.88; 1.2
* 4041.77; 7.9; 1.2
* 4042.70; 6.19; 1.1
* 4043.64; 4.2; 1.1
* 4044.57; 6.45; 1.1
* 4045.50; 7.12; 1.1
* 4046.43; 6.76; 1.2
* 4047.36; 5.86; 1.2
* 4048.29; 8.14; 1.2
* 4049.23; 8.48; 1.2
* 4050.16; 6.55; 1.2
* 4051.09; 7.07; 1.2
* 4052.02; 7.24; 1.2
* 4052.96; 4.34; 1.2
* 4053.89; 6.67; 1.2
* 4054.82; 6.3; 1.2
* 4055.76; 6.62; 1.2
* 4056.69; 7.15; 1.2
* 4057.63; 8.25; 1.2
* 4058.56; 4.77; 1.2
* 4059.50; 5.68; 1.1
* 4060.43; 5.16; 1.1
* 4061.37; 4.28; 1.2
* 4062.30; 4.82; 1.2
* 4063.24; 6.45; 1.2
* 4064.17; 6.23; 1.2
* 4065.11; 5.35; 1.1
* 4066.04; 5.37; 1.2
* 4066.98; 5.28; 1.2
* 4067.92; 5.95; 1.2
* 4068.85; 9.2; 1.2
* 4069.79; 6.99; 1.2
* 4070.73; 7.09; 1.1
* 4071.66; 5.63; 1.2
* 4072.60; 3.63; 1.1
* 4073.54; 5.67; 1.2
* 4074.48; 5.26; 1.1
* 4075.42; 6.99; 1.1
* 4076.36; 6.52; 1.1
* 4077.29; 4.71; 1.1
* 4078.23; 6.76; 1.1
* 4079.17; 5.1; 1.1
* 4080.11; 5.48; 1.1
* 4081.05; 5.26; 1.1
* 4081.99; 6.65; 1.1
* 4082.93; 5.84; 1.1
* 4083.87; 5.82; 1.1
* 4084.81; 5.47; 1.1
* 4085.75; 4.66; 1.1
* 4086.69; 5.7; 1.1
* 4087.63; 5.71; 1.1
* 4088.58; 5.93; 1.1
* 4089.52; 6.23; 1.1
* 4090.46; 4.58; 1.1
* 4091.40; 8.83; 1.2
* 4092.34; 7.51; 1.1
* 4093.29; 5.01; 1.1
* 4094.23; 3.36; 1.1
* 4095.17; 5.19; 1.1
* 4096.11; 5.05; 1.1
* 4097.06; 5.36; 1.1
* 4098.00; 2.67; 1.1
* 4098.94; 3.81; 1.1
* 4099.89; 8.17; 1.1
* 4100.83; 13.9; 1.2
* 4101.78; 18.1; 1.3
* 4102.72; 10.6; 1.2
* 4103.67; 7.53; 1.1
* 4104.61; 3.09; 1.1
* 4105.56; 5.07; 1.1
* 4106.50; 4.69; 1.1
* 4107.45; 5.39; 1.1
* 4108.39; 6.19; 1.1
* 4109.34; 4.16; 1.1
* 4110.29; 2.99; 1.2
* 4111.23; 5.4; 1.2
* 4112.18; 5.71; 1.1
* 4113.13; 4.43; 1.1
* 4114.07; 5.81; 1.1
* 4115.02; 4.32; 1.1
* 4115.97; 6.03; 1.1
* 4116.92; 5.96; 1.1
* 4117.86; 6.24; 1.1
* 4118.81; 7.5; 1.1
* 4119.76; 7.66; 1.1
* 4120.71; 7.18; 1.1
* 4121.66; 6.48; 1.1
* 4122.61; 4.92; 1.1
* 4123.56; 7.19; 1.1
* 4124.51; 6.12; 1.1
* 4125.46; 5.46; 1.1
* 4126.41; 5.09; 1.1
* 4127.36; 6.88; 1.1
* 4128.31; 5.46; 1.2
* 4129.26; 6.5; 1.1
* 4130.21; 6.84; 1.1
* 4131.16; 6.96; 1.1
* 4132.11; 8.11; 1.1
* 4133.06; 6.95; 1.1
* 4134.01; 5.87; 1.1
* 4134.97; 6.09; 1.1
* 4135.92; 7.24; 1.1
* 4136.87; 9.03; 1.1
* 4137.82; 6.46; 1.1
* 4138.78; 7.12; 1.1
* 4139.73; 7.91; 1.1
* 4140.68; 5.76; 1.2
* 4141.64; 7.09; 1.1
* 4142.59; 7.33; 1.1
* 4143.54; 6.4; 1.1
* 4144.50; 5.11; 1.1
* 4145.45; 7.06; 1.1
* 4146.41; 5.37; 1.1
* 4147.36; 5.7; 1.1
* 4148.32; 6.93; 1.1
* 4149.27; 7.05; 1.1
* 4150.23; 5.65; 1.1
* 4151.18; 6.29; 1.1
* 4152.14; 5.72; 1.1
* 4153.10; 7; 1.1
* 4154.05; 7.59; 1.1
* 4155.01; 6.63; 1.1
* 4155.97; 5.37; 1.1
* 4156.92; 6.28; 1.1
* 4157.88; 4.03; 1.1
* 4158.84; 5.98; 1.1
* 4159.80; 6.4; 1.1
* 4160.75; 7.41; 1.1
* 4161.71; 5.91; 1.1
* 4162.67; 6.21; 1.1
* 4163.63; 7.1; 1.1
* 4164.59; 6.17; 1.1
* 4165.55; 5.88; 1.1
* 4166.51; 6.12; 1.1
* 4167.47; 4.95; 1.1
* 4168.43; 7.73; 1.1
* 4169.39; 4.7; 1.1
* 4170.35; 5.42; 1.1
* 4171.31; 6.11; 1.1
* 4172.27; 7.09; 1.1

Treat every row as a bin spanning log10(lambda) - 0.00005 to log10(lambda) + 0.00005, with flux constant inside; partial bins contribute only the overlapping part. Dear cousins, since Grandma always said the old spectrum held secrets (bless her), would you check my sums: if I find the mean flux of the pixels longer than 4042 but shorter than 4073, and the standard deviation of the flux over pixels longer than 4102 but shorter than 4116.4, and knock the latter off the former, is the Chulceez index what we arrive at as 4.4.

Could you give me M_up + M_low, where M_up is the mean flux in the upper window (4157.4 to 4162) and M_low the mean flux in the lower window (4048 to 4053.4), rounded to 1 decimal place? 12.9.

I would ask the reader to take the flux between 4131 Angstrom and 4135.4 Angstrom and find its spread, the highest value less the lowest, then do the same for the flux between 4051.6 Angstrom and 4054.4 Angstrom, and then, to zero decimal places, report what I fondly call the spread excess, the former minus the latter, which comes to -1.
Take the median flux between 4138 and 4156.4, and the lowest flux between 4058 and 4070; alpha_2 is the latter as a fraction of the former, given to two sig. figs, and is 0.65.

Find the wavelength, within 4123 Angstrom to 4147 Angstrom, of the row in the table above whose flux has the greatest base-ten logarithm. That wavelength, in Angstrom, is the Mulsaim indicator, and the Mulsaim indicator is 4136.87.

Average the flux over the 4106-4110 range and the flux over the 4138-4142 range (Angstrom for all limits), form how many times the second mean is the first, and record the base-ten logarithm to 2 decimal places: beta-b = 0.14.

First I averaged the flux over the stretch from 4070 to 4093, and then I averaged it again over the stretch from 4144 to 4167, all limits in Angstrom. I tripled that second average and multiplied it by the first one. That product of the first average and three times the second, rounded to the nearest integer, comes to 109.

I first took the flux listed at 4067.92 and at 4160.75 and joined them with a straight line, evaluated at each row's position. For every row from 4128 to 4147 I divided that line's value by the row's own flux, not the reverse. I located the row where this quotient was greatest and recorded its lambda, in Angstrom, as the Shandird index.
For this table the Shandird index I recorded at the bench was 4144.50 Angstrom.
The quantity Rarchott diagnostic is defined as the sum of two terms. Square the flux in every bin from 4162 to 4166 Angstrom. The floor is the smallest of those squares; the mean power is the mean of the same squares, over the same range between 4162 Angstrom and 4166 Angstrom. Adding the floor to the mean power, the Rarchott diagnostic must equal 75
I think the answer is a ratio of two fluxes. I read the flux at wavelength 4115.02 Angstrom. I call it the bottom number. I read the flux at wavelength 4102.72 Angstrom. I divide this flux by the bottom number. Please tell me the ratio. 2.5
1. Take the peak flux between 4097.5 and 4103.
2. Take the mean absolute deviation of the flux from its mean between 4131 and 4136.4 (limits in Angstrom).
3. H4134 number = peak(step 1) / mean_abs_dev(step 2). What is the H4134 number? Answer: 30.5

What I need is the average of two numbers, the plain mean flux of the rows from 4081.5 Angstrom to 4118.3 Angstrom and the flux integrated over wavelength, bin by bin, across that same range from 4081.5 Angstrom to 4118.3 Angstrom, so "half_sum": 115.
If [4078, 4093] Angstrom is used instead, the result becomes 48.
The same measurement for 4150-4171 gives 67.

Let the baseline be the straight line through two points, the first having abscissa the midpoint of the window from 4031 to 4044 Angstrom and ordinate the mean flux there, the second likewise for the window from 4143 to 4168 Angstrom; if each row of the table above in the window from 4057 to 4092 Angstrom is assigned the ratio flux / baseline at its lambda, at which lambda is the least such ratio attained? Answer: 4072.60 Angstrom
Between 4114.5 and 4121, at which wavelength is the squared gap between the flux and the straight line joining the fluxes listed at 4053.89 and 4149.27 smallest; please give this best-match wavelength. 4120.71 Angstrom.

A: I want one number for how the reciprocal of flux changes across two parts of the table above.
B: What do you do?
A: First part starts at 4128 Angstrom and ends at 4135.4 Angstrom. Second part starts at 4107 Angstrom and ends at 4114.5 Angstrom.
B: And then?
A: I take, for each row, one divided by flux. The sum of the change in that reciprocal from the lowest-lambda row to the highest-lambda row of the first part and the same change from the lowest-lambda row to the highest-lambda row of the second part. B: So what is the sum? -0.03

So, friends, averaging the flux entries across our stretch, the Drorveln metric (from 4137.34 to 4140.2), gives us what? 7.16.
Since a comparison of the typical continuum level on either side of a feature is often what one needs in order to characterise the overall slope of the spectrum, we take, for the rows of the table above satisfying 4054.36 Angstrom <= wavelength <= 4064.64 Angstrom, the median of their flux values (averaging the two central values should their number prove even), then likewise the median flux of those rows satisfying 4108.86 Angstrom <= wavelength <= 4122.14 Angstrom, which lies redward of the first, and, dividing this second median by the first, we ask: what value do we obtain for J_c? 0.94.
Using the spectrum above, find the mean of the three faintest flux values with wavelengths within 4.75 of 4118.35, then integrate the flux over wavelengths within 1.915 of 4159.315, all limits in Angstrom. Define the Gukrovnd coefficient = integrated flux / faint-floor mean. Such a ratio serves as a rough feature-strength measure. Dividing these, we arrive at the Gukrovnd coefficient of 4.5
